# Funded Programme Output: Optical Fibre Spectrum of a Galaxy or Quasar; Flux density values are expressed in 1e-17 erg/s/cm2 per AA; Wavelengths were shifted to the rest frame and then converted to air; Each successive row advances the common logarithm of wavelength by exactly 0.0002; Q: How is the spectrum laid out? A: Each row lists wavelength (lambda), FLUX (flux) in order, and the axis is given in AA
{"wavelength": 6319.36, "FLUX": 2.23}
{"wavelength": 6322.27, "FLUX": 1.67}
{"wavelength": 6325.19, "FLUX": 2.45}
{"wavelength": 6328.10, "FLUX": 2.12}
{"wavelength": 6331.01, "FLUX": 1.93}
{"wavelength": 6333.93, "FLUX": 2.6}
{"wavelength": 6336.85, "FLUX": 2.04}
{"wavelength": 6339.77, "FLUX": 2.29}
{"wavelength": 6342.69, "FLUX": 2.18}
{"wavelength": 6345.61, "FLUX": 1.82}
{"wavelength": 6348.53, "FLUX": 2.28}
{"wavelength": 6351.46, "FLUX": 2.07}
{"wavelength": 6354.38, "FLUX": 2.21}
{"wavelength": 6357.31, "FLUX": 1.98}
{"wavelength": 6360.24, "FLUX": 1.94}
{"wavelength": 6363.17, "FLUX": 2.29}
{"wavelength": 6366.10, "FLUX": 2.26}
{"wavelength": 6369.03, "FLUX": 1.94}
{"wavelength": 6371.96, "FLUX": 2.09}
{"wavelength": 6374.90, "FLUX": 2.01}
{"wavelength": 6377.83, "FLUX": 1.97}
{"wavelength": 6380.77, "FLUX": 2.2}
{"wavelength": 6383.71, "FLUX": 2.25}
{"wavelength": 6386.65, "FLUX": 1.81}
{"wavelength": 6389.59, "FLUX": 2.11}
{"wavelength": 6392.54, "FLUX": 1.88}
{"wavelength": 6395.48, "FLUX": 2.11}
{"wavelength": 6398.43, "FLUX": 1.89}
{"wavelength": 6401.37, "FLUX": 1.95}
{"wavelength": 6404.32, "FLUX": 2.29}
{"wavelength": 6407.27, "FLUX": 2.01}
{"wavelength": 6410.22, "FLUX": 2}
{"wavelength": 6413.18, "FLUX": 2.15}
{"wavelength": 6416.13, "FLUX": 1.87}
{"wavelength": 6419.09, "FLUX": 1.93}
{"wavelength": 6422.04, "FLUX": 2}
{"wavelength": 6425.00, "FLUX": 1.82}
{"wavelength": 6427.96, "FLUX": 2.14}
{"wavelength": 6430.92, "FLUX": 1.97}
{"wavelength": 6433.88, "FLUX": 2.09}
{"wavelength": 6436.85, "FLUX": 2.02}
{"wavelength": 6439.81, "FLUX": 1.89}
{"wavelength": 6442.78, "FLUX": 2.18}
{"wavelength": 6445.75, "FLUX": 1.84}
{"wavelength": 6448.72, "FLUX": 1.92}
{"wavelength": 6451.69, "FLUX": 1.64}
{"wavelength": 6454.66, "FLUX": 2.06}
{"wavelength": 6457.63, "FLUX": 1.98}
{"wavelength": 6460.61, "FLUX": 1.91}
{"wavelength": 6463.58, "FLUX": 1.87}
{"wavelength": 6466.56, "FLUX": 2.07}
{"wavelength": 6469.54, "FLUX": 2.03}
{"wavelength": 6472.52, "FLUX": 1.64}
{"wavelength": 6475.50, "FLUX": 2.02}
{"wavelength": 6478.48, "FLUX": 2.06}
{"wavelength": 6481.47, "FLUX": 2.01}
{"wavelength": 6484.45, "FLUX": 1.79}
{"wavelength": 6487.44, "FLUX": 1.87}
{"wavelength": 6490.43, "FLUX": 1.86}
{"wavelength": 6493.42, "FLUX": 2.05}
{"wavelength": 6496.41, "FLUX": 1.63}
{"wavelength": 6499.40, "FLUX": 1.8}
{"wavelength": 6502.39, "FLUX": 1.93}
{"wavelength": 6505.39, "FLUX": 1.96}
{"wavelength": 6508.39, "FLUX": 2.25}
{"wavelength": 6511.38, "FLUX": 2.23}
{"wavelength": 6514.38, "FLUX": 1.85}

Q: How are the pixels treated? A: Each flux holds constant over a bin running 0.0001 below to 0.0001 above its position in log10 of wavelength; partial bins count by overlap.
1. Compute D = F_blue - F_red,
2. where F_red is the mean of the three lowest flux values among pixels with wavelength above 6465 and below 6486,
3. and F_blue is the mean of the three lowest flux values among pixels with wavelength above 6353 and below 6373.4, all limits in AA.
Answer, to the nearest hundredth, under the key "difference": 0.14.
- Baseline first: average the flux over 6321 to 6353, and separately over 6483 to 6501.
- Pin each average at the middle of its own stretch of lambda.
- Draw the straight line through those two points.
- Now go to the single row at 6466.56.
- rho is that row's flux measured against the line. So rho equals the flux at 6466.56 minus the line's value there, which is 0.19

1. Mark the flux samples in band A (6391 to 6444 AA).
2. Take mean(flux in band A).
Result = 2.01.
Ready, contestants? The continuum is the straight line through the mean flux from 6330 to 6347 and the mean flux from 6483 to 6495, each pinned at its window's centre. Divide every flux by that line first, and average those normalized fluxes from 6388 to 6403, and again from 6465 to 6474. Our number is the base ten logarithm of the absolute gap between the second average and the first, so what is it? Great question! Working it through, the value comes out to -1.6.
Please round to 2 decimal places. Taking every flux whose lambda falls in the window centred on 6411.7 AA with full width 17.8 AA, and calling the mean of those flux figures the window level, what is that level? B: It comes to 2.04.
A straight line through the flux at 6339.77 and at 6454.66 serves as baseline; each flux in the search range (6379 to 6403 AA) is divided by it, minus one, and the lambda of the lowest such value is 6386.65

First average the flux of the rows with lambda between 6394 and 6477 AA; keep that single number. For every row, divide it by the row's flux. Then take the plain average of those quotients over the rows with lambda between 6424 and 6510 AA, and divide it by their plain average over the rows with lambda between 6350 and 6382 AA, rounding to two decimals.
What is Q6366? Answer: 1.08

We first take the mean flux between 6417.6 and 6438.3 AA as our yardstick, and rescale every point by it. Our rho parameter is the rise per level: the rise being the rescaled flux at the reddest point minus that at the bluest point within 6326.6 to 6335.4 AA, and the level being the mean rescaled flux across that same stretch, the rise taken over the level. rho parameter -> 0.22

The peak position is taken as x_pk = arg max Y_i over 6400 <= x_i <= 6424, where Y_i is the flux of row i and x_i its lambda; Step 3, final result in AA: 6404.32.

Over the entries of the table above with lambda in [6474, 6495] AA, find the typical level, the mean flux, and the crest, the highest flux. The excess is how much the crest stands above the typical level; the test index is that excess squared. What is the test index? 0.012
